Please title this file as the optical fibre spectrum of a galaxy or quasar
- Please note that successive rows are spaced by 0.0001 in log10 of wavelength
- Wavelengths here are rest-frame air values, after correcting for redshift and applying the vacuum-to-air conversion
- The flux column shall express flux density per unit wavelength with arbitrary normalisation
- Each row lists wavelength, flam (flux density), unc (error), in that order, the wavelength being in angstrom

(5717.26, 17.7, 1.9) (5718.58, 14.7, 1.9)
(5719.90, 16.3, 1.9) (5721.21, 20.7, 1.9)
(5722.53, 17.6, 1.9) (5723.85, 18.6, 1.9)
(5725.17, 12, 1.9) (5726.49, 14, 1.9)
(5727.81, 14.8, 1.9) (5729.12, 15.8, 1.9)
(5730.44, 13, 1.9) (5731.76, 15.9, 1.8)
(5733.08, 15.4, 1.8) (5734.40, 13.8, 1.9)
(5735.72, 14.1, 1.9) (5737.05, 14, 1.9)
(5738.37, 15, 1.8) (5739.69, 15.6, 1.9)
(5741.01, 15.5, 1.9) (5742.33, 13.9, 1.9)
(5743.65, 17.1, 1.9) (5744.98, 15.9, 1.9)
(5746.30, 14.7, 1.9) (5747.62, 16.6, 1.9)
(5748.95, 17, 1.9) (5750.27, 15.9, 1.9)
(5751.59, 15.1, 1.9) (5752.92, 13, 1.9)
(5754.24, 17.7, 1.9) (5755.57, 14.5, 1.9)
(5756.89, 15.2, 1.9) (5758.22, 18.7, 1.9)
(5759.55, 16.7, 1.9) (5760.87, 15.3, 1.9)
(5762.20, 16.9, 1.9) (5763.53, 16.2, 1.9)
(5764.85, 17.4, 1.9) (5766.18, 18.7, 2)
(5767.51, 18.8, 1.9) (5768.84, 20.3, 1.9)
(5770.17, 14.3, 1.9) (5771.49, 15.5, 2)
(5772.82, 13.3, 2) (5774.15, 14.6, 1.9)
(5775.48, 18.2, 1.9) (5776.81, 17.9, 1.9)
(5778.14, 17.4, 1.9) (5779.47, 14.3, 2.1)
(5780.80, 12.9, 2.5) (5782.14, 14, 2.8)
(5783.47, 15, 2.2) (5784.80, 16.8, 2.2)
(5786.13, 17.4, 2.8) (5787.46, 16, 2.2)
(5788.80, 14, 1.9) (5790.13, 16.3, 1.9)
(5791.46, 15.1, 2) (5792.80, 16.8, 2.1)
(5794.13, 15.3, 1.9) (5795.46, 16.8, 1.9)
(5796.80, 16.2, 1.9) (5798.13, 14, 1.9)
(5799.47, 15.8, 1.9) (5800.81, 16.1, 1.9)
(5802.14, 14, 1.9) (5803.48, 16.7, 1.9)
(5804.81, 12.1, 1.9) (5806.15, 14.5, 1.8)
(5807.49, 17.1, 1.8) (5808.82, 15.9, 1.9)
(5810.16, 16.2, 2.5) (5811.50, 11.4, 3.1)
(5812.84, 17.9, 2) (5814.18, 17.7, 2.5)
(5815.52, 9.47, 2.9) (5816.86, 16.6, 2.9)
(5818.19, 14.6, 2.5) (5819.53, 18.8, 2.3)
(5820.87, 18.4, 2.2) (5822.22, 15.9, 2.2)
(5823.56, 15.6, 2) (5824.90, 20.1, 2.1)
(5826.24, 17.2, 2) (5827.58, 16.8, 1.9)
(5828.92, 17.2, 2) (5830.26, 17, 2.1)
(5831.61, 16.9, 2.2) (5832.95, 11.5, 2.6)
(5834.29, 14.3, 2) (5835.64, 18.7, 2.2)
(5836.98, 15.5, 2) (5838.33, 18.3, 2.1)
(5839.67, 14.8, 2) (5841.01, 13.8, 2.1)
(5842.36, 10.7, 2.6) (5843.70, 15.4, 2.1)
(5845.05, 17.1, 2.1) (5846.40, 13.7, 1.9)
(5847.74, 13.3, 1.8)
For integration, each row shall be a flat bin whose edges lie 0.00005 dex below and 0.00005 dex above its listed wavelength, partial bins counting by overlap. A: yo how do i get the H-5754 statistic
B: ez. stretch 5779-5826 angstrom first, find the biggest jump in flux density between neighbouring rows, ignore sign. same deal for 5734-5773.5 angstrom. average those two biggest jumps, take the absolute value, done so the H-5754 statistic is 7.1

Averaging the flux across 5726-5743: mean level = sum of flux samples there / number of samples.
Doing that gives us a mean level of 14.7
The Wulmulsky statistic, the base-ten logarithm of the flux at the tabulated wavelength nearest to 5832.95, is 1.06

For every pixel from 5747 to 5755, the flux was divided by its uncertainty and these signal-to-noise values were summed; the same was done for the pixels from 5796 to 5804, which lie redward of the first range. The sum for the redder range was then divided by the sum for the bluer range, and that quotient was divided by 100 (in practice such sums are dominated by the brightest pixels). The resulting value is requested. 0.0097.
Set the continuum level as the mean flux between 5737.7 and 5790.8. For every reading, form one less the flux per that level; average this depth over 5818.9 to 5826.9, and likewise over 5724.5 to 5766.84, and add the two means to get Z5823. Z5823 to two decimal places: -0.07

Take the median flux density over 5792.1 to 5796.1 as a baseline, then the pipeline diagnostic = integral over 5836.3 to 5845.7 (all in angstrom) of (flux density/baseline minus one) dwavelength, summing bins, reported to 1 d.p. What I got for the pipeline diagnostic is -1.0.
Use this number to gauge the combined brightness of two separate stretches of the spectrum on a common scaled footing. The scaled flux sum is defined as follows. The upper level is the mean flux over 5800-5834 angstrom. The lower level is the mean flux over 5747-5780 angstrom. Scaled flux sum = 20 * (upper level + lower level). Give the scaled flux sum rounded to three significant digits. 644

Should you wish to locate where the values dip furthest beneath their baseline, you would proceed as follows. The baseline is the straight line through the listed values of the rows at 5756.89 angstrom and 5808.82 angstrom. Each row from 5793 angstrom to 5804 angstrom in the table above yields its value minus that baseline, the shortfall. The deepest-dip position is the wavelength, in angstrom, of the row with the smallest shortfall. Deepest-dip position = 5802.14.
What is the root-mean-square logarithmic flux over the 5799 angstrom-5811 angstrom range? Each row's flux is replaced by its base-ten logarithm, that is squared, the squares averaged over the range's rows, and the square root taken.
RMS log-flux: 1.186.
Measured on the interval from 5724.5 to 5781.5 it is 1.193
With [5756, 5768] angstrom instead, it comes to 1.232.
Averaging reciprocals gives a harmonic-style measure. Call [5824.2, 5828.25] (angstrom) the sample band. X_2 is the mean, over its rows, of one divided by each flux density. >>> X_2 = 0.056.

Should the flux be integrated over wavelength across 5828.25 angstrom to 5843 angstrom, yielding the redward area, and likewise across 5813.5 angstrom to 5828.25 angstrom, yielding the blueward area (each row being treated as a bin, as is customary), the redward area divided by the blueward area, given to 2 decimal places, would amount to 0.93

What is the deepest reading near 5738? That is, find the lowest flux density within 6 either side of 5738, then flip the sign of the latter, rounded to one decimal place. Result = -13.8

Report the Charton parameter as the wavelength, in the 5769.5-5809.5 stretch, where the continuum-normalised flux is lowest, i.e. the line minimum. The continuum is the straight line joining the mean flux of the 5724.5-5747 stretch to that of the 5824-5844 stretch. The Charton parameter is 5804.81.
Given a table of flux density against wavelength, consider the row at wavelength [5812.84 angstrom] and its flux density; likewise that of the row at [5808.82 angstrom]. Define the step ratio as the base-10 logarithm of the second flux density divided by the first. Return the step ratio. -0.051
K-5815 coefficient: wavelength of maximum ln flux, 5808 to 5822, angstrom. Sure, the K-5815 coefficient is 5819.53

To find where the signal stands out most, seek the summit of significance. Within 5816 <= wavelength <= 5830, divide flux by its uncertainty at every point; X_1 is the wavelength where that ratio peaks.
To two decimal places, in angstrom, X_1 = 5824.90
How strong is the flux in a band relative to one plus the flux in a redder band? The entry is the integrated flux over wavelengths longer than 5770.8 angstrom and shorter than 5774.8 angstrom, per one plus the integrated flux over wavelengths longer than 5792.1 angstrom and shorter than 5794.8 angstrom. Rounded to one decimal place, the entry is 1.3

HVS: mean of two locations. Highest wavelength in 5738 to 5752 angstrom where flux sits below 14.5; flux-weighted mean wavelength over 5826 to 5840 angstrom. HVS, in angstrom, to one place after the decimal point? 5787.6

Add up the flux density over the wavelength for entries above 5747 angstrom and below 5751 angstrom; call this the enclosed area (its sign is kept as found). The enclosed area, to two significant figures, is 66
